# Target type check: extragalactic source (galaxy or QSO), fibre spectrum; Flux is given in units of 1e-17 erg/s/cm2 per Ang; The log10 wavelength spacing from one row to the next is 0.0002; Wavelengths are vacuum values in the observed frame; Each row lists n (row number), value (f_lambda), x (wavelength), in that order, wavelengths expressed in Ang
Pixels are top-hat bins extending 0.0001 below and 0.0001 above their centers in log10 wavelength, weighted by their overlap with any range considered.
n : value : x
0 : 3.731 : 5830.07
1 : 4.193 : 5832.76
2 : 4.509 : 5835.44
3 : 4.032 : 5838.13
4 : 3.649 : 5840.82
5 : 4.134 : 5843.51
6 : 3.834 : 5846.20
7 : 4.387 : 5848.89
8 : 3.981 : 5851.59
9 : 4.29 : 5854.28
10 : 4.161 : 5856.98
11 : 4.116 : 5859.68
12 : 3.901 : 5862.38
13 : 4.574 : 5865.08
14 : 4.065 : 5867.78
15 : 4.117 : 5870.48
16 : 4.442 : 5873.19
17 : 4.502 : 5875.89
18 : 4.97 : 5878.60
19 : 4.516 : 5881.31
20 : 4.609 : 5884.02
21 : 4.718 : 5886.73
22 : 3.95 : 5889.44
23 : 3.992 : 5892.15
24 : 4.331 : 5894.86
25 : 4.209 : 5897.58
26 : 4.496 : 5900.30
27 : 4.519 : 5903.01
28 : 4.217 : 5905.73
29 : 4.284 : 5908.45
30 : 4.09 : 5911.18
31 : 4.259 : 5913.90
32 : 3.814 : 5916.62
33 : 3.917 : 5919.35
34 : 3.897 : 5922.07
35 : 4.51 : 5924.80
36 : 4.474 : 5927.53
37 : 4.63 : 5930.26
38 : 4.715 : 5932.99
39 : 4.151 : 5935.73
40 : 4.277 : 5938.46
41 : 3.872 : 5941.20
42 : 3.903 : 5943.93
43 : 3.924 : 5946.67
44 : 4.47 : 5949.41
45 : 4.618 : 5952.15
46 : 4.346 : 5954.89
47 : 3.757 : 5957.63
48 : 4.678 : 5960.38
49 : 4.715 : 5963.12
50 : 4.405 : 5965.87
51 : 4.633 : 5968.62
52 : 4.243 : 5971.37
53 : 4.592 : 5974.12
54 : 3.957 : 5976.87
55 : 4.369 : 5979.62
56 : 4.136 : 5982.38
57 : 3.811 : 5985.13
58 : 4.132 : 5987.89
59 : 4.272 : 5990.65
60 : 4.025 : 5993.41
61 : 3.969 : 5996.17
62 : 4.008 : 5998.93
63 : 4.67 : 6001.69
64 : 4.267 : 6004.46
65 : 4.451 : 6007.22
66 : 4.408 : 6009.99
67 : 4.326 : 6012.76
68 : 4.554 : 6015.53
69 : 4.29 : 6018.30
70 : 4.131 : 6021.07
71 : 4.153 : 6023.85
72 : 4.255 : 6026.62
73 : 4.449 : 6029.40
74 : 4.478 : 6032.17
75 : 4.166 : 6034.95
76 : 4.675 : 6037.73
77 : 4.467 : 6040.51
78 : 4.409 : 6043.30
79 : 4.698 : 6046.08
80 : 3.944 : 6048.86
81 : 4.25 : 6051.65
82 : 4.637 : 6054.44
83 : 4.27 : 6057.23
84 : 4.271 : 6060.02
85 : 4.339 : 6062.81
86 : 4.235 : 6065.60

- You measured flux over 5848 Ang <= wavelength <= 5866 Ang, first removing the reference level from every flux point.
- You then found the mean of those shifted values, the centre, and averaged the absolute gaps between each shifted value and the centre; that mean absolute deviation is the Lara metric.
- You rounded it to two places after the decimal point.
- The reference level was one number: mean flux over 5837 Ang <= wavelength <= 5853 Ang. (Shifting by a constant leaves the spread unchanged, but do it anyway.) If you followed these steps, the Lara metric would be 0.18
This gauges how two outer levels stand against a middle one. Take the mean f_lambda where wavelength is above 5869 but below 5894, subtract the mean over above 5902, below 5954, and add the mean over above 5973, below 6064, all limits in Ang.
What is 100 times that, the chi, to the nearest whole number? 448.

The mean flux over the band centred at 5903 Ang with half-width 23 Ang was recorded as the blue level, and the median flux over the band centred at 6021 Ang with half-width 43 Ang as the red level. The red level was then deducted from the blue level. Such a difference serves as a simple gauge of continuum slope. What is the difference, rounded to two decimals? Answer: -0.02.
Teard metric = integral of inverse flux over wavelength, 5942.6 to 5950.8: 2.01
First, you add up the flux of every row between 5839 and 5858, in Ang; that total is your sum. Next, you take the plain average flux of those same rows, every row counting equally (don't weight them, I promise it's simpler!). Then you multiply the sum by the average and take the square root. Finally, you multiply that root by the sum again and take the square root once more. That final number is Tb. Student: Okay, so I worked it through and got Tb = 17.5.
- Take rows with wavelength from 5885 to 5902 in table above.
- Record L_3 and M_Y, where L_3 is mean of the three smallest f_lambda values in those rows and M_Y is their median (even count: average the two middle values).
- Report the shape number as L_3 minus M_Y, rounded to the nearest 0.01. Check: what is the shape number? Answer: -0.22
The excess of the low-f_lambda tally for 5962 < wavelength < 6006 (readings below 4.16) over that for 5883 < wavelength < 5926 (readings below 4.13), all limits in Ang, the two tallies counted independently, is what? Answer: 1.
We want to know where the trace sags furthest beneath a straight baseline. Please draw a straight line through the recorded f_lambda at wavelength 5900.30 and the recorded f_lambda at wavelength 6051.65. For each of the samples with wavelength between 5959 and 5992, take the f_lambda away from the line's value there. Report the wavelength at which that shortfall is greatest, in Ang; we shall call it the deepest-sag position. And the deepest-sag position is 5985.13 Ang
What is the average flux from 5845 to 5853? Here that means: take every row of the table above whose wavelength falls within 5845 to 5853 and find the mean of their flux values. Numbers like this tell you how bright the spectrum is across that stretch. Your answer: 4.07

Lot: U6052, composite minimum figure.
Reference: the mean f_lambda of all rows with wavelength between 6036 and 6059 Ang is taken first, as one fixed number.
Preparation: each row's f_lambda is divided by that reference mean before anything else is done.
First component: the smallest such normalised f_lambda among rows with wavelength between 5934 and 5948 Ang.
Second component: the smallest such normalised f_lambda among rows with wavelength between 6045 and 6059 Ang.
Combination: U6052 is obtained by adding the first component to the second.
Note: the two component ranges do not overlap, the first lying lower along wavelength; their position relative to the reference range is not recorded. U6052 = 1.77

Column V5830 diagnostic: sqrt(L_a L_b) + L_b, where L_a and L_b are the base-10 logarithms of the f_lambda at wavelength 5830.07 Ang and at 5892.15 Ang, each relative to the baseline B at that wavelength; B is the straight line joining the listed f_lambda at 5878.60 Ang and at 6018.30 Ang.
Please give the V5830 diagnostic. 0.024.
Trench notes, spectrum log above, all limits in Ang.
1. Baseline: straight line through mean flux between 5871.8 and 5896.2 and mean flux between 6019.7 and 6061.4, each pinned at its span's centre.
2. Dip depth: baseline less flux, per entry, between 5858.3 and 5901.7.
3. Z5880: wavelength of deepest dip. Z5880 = 5862.38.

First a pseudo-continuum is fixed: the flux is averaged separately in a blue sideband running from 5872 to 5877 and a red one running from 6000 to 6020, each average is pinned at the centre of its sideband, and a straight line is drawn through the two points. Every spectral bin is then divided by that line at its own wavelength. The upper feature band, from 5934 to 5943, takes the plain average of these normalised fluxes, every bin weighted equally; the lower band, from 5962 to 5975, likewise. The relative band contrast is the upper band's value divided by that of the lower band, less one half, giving 0.41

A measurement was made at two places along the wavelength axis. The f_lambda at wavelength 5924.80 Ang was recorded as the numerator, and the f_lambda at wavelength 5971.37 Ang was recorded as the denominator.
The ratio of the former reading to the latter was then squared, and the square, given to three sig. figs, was 1.13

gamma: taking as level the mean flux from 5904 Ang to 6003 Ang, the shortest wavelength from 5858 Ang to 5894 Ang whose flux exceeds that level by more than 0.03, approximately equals 5865.08 Ang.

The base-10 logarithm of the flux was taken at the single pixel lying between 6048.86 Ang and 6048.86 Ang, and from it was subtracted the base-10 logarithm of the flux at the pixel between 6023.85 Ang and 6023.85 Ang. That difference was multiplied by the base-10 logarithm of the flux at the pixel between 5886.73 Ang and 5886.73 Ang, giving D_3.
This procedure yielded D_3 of -0.015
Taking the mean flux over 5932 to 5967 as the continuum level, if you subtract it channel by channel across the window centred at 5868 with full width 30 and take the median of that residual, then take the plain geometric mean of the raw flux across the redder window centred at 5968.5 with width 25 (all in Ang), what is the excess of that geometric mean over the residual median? 4.36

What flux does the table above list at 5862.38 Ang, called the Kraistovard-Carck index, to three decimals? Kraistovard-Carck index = 3.901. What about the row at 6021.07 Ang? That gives 4.131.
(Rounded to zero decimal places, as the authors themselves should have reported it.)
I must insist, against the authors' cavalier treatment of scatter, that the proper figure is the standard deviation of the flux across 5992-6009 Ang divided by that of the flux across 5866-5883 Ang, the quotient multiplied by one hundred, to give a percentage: 87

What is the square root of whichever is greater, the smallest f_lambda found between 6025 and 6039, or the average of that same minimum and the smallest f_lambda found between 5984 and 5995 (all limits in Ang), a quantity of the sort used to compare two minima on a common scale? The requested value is 2.04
